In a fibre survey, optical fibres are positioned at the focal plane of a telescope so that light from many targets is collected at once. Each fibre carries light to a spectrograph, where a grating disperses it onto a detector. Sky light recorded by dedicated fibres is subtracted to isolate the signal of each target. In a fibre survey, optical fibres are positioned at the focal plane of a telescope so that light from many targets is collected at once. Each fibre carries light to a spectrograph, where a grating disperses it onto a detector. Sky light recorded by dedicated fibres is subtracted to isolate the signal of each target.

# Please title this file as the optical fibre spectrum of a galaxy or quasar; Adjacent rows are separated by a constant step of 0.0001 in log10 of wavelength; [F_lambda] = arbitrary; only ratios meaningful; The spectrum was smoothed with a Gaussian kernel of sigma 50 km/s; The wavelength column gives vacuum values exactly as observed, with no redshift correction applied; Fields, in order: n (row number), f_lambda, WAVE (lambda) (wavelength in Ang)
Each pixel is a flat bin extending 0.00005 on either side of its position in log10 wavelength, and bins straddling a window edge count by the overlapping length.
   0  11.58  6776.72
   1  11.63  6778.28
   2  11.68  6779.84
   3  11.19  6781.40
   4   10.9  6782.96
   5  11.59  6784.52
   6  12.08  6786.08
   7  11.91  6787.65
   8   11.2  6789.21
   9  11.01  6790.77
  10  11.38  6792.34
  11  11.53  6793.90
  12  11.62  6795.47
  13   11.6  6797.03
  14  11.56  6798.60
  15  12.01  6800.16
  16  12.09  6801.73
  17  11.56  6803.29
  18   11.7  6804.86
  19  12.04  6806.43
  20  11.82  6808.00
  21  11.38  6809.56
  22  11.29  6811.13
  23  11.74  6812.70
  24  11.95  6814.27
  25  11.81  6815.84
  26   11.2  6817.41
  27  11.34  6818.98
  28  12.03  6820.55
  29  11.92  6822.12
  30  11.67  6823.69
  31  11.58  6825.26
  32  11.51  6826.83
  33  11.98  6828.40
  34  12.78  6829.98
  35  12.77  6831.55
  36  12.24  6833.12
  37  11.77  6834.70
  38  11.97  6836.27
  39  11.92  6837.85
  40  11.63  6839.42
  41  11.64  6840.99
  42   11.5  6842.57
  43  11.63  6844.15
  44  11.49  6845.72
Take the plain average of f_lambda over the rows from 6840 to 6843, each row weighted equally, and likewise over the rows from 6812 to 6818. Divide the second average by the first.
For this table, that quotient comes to 1.01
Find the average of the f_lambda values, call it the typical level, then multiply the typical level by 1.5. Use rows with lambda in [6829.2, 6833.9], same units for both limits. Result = 18.9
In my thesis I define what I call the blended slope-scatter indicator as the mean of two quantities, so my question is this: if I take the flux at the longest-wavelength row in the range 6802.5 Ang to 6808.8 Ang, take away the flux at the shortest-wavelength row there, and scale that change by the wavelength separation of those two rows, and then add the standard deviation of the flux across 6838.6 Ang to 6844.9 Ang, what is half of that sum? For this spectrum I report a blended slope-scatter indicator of 0.06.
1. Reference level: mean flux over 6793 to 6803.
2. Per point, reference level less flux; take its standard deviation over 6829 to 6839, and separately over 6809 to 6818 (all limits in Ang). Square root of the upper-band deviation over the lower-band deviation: 1.2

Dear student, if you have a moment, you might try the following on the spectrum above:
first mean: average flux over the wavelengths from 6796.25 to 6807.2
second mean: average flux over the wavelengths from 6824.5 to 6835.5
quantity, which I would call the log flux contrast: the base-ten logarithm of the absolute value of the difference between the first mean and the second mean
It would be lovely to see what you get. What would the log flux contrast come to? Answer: -0.53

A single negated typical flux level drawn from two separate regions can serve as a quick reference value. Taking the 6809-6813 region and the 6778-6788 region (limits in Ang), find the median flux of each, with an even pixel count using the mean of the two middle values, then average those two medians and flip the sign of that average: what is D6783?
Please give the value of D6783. -11.5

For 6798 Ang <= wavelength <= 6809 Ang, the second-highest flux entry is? 12.04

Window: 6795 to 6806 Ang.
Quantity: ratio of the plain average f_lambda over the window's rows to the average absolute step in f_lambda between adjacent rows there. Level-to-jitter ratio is 56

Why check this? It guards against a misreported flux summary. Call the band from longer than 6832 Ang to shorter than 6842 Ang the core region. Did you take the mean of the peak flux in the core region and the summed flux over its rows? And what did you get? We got 41.7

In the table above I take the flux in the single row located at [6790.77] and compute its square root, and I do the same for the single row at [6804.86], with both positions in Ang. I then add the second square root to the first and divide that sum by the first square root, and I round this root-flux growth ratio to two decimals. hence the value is 2.03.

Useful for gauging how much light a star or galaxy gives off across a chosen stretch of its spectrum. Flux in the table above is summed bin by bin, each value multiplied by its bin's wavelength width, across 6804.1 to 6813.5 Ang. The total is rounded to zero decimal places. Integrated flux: 110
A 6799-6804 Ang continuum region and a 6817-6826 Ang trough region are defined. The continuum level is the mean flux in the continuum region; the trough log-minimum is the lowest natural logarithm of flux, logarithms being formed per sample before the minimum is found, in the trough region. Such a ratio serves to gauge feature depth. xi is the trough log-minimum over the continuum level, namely 0.203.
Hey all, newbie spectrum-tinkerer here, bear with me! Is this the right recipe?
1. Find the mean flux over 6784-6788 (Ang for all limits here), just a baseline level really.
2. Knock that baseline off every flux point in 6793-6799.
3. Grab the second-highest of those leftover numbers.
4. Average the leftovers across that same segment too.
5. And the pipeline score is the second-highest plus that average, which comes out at -0.5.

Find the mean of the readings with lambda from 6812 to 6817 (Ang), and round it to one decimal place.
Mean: 11.8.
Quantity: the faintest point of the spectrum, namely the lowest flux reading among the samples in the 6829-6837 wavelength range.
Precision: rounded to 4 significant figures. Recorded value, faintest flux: 11.77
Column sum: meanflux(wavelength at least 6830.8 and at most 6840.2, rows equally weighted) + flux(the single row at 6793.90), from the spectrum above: 23.6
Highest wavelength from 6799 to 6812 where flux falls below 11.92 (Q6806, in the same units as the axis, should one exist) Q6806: 6811.13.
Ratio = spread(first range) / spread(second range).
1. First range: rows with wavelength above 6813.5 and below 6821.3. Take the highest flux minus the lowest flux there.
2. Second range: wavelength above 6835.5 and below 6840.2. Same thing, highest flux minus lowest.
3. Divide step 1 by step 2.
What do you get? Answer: 2.4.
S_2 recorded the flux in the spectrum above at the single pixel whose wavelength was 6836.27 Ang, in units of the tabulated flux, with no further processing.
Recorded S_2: 11.97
